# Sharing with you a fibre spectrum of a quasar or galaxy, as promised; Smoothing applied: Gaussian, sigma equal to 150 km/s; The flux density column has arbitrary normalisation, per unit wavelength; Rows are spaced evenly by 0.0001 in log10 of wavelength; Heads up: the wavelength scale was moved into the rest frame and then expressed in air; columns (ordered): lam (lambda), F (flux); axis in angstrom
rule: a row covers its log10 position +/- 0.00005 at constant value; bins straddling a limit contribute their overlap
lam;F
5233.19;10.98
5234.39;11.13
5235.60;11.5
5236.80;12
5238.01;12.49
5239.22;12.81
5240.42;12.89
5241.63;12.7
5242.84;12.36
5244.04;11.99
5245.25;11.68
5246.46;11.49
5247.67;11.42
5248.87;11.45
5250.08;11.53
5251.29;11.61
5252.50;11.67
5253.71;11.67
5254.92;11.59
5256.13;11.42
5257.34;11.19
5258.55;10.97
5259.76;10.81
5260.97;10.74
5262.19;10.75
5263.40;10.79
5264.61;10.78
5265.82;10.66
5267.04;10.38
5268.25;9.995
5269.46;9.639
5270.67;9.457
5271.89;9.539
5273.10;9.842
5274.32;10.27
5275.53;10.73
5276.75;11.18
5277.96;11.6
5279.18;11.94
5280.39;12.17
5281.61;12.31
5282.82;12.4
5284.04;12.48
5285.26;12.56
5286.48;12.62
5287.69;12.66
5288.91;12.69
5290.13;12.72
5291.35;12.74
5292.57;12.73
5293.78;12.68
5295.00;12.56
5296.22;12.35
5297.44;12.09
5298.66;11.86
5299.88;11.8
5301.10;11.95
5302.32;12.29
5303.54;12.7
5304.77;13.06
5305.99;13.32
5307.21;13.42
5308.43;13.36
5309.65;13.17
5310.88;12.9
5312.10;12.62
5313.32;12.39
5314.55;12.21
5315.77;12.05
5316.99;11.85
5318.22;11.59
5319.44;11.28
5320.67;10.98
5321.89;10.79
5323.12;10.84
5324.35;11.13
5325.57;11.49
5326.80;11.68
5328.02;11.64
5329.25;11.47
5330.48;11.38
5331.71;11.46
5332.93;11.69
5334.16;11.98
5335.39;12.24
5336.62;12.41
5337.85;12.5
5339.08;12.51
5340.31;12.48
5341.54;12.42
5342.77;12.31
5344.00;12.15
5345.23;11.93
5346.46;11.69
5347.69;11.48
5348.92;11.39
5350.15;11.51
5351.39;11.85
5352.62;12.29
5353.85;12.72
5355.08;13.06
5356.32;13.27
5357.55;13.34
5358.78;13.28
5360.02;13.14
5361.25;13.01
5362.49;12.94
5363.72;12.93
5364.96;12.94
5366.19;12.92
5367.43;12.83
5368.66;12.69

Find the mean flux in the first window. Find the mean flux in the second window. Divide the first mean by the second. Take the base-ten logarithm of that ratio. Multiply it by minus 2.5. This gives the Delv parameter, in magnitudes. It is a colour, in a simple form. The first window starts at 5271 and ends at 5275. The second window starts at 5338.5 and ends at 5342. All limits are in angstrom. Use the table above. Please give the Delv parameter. 0.25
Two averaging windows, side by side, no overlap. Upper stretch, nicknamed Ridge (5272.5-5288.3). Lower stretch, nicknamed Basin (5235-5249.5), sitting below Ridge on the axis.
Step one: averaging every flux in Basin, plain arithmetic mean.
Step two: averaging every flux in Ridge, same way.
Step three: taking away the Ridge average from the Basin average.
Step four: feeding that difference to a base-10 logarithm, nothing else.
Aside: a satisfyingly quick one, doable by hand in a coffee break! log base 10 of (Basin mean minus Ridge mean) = -0.5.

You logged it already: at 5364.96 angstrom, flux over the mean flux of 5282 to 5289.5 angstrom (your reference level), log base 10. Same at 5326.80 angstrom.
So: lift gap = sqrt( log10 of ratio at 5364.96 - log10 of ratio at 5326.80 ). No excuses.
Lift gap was 0.21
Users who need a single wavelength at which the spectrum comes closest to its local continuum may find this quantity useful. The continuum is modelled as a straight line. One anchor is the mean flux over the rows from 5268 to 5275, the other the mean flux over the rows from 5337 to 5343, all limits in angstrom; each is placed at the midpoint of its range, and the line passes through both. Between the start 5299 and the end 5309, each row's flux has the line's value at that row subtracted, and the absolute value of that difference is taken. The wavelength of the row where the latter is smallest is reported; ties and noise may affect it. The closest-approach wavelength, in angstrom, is 5299.88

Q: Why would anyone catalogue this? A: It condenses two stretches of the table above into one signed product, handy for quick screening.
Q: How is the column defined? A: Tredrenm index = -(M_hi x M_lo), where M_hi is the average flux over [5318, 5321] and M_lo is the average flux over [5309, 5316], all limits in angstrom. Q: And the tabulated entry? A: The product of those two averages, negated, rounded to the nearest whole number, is -142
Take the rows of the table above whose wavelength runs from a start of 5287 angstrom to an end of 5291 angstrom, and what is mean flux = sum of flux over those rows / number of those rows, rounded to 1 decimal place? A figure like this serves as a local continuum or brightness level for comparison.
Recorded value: 12.7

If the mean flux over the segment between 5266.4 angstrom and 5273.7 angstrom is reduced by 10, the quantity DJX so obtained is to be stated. -0.19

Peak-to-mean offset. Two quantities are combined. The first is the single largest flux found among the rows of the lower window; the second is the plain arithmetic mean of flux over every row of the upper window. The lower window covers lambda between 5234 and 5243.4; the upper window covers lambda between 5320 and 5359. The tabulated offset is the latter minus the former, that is -0.9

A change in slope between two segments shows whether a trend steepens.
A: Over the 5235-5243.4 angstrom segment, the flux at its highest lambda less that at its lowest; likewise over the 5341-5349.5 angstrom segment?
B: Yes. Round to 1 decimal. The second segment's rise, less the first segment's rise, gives -1.9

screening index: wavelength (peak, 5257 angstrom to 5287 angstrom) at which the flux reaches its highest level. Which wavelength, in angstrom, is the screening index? 5286.48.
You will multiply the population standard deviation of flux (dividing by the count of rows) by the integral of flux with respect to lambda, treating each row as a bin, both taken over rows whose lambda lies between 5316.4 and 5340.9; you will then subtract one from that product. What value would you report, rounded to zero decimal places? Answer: 151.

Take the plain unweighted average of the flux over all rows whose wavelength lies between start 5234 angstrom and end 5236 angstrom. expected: 11.3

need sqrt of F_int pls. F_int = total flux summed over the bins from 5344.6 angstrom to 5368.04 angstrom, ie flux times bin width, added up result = 17.2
